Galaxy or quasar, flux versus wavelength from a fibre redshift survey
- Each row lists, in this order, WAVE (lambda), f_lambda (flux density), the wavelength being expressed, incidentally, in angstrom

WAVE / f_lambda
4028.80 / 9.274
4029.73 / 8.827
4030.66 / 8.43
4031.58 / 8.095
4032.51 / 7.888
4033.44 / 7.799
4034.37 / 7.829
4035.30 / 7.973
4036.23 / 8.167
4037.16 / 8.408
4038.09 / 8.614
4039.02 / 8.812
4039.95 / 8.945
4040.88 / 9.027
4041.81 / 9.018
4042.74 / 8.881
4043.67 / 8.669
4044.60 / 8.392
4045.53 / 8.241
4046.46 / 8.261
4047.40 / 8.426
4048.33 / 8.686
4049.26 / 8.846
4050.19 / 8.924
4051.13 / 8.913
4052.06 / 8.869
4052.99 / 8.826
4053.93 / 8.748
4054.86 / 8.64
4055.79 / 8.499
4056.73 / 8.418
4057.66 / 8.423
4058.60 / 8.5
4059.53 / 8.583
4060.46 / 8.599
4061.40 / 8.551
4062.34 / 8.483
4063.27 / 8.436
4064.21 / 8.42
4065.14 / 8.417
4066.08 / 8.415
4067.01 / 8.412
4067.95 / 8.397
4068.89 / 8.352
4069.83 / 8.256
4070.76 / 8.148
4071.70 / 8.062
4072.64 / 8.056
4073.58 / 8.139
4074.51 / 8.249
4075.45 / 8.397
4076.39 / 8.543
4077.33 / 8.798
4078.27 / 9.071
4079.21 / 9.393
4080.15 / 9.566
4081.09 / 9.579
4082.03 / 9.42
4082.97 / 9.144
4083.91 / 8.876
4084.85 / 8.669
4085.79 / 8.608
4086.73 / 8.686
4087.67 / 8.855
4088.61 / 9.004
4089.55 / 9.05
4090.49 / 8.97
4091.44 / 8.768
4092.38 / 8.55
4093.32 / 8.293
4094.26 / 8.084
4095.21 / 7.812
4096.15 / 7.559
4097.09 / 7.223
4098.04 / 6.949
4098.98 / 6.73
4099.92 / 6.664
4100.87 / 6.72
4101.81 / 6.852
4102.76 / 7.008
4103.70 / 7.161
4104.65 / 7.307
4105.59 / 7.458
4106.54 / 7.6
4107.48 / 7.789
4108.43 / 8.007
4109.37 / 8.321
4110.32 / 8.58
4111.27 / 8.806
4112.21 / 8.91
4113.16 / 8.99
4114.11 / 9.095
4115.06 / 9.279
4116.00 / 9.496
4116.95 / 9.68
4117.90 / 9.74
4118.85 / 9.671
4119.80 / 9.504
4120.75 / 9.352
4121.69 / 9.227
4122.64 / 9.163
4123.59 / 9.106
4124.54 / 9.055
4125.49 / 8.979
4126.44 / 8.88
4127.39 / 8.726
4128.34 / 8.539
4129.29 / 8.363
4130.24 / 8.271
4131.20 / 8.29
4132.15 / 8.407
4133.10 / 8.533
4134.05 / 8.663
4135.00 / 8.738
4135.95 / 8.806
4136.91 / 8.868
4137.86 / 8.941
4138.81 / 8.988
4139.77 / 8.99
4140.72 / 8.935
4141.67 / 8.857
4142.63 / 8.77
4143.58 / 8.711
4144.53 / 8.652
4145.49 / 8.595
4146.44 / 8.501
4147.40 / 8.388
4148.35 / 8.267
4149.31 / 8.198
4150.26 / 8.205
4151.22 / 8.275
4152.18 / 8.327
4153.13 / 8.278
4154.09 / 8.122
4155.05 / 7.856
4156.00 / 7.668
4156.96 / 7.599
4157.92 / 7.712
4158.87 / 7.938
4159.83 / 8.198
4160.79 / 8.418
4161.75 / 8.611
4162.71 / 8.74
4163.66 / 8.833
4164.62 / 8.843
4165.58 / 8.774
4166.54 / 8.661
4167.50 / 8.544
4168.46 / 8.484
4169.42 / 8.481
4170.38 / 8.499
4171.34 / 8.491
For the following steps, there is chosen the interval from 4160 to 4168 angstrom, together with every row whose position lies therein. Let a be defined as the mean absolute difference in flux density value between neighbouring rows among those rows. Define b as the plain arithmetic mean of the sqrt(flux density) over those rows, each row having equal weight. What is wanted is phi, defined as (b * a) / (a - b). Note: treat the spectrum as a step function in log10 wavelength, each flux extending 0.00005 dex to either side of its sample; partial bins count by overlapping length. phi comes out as -0.11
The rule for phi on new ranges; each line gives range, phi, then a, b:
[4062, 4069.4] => -0.02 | 0.02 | 2.90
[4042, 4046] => -0.23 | 0.21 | 2.92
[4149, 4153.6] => -0.05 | 0.04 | 2.87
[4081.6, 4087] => -0.19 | 0.18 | 2.98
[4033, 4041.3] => -0.16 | 0.15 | 2.90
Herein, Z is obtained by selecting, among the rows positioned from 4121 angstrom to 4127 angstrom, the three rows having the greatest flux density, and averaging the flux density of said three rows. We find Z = 9.2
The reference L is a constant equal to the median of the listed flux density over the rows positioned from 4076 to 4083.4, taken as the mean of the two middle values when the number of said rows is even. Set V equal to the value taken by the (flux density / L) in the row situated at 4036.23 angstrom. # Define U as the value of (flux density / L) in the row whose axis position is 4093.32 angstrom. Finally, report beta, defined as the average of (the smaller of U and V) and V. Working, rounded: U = 0.89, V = 0.88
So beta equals 0.88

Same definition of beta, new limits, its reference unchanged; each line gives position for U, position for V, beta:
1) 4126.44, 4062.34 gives 0.92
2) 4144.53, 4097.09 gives 0.78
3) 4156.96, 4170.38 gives 0.87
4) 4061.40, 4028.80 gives 0.96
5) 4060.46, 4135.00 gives 0.94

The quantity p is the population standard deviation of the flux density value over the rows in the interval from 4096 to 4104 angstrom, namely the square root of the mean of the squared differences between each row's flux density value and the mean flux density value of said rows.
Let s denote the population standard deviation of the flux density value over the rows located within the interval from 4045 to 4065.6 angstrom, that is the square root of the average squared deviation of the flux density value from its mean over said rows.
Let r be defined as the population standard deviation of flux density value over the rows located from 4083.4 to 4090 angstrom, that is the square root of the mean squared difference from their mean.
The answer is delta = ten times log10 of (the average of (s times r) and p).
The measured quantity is -8.2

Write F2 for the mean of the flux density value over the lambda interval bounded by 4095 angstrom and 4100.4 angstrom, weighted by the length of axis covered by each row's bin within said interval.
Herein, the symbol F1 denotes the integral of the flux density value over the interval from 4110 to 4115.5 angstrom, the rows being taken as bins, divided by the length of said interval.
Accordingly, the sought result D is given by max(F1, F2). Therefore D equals 8.94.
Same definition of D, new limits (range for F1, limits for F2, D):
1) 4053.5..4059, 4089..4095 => 8.58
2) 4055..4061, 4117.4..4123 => 9.45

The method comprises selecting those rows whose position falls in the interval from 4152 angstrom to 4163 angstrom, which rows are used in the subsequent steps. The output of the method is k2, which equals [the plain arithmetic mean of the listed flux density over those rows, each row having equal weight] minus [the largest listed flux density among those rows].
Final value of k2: -0.6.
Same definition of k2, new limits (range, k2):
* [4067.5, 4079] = -0.7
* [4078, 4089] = -0.5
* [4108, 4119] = -0.7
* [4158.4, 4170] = -0.3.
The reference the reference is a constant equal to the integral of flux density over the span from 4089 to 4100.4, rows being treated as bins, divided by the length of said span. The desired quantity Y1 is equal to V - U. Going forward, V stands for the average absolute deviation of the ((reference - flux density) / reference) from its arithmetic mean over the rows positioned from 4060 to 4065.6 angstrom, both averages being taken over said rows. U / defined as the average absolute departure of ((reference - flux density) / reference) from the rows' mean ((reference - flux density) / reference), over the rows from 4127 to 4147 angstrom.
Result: -0.02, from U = 0.023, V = 0.01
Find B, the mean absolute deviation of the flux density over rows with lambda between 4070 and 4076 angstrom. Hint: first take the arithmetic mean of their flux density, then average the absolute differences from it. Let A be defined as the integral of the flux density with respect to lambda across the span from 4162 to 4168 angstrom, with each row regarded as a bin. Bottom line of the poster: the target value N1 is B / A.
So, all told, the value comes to 0.0019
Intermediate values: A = 52.4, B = 0.099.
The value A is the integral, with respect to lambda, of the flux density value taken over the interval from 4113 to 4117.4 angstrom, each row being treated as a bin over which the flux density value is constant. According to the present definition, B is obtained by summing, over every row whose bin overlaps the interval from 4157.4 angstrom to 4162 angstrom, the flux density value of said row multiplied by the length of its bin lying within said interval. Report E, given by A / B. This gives 1.10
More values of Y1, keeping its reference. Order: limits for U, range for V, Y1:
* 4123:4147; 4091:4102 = 0.06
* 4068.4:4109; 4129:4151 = -0.06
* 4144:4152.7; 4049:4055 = -0.01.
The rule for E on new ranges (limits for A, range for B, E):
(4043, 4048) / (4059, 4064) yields 0.99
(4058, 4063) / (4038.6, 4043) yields 1.08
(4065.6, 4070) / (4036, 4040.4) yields 0.97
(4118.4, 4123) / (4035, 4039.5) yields 1.14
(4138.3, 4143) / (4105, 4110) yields 1.07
